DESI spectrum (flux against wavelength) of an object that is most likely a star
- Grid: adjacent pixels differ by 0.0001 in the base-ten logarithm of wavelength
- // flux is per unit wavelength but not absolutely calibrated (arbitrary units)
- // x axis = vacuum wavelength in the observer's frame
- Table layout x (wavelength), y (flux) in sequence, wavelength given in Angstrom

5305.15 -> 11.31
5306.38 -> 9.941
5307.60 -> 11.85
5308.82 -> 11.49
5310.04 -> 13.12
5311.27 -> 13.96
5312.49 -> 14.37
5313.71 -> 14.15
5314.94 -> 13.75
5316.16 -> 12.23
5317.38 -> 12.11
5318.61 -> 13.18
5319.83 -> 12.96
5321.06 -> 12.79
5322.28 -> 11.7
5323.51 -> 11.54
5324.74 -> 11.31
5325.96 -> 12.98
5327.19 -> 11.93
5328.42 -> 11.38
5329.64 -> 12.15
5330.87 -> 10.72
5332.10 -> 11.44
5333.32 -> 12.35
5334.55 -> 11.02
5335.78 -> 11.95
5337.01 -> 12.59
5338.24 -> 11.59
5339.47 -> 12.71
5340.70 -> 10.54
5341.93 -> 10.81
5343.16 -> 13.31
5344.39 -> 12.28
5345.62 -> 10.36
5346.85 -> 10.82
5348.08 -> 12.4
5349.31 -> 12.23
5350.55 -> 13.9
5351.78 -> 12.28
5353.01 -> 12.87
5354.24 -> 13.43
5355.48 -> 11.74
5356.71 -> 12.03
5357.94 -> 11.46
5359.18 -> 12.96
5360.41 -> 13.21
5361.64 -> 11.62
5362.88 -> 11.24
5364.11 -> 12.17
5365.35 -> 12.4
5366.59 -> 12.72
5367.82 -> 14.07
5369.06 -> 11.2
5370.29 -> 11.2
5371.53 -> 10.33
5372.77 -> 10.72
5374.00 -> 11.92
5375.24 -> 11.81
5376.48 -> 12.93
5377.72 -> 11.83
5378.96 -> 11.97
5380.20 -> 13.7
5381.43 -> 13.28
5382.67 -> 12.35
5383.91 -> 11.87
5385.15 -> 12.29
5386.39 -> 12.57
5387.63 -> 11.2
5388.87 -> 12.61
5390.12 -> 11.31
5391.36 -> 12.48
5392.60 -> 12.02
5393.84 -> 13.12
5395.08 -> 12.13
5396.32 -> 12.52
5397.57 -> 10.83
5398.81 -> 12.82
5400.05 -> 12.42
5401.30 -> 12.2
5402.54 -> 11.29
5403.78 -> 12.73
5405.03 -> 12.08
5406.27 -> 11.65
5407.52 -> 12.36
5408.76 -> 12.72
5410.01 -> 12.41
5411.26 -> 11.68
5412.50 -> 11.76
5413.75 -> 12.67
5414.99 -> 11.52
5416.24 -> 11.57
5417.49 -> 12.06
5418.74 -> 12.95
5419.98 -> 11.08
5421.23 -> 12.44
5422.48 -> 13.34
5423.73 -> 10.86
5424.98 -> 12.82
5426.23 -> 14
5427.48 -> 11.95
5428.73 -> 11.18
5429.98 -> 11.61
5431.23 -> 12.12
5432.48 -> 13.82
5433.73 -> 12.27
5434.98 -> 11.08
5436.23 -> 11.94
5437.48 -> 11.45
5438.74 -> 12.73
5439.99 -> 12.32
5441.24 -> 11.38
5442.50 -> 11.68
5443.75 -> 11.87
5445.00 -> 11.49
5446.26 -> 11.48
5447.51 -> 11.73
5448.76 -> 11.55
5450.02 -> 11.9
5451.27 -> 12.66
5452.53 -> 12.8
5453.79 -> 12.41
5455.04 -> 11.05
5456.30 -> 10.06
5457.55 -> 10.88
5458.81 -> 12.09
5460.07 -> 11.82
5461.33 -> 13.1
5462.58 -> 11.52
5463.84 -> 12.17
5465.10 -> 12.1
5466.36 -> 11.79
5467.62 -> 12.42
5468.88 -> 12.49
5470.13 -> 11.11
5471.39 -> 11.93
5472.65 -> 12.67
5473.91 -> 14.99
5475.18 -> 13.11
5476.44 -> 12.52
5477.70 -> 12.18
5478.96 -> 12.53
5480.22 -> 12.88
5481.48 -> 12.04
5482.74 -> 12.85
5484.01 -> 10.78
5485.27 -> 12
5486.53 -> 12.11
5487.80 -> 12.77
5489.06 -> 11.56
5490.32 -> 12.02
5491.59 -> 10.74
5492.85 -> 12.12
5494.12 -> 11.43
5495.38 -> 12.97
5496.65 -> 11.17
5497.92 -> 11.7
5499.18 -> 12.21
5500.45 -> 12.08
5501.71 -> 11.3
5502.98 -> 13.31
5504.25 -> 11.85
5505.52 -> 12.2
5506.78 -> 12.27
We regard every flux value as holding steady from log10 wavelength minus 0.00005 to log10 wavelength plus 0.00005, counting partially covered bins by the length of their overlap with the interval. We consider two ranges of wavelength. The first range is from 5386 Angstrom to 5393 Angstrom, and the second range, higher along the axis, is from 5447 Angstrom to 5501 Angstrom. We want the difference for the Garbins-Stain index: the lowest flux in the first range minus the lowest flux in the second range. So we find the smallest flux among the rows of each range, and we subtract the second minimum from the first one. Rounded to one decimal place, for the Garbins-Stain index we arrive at 1.1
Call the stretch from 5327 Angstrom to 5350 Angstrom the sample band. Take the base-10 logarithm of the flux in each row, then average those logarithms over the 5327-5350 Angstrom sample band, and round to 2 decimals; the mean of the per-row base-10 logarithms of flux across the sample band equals 1.07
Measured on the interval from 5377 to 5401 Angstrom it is 1.09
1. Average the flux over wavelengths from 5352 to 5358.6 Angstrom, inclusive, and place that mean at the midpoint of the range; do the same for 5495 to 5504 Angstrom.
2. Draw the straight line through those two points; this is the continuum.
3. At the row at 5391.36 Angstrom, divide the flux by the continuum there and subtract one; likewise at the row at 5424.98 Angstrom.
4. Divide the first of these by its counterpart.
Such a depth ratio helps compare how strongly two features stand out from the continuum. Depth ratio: 0.4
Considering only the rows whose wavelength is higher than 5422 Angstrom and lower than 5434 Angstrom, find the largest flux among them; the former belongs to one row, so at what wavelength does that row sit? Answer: 5426.23 Angstrom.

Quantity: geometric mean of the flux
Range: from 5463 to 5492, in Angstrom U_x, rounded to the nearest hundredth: 12.22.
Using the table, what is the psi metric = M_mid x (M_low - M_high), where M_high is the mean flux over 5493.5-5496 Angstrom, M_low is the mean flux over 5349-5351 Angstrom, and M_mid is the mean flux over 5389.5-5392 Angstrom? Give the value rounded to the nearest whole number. 10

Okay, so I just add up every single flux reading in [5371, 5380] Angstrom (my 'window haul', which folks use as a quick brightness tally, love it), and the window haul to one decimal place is 81.5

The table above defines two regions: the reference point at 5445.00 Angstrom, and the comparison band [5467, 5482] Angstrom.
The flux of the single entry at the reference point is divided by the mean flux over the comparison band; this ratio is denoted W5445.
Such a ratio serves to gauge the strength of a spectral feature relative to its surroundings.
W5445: 0.91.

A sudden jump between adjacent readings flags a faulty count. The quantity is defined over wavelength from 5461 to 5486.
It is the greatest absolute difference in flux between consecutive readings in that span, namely 2.3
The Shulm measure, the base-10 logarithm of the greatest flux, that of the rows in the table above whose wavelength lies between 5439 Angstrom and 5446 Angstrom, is 1.09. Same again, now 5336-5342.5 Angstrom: 1.10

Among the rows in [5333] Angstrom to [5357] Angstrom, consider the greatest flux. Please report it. 13.9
